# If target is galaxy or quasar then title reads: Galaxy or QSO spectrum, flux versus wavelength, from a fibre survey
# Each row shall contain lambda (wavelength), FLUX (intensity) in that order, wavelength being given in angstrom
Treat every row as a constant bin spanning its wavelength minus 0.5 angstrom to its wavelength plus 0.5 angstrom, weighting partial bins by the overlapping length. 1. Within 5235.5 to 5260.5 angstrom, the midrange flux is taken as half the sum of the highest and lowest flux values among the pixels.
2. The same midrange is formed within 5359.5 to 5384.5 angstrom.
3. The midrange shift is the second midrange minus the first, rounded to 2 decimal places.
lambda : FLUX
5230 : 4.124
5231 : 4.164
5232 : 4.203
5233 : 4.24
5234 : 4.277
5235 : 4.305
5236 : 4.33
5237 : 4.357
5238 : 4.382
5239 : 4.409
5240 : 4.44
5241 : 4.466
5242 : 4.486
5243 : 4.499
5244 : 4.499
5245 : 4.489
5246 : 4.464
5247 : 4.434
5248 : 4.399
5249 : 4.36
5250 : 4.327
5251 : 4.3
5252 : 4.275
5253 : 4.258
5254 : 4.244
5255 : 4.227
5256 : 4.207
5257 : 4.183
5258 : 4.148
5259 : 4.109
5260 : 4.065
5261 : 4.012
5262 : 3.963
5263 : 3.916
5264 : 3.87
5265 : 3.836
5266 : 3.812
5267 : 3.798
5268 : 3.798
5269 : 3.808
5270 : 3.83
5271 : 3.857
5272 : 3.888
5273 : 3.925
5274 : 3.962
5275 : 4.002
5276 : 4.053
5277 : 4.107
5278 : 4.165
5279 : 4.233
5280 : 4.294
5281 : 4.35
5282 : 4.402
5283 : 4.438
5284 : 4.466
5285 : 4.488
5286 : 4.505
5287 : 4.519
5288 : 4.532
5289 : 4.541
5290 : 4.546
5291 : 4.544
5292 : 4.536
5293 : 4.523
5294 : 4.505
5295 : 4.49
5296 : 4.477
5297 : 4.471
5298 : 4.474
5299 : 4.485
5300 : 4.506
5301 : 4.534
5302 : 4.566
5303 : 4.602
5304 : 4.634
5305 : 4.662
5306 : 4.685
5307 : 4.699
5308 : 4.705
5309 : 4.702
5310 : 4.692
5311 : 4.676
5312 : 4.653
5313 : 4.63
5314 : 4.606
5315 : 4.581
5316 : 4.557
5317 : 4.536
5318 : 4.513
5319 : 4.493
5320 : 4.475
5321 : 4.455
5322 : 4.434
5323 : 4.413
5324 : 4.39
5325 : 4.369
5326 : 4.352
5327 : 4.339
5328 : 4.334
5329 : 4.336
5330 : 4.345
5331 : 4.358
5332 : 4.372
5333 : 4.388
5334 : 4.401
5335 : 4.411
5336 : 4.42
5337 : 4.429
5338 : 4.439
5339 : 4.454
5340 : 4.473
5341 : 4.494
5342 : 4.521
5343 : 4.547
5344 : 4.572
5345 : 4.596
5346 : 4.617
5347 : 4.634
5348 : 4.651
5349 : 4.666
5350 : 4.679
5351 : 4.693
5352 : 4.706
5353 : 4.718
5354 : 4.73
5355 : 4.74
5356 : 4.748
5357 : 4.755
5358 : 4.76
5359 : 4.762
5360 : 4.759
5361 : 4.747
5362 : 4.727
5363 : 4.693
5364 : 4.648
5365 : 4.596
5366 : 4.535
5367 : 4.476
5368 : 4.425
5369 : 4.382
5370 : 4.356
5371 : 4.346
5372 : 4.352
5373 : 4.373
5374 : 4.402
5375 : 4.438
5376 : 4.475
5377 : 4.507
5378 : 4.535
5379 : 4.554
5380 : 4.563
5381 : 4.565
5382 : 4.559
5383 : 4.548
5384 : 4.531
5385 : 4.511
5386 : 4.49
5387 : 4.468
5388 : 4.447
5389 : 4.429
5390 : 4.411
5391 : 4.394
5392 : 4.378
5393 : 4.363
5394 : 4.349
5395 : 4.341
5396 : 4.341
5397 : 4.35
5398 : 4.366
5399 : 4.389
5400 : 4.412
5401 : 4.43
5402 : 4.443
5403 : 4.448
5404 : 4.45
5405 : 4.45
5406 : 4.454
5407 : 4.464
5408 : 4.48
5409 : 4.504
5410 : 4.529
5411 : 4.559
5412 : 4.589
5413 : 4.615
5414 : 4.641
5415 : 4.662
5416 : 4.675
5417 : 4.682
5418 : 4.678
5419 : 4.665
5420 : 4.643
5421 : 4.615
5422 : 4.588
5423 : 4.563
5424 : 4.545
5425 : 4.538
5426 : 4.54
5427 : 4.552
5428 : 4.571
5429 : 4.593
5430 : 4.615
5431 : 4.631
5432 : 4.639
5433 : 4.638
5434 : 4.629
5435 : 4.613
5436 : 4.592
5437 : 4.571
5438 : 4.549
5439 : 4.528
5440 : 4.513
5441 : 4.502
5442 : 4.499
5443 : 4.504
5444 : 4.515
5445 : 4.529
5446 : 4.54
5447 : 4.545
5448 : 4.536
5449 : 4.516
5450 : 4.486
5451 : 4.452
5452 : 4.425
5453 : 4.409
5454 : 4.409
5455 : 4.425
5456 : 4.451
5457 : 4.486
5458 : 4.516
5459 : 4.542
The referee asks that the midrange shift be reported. 0.27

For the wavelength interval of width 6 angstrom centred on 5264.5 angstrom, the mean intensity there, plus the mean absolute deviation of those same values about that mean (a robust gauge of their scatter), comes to 3.9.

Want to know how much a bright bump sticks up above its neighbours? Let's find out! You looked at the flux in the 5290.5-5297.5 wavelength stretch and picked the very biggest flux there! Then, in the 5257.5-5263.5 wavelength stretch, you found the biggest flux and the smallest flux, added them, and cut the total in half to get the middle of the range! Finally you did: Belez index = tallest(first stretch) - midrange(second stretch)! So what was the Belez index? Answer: 0.51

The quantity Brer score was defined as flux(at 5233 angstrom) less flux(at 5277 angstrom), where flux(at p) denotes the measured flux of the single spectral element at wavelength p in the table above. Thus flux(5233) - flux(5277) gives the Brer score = 0.13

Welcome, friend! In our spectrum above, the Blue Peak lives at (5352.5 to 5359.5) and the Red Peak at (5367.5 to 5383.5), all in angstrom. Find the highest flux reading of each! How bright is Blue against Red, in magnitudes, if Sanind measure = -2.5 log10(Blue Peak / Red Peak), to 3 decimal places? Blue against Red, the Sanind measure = -0.046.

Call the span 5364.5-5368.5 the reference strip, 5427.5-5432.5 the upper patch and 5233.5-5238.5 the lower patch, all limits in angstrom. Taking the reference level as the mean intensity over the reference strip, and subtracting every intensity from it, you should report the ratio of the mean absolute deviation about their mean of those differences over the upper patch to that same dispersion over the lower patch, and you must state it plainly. 0.7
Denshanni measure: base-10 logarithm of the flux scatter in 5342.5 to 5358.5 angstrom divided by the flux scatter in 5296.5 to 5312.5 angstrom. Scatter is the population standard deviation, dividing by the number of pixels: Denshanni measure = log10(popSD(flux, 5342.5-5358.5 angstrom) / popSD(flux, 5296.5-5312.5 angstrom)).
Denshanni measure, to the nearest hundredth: -0.12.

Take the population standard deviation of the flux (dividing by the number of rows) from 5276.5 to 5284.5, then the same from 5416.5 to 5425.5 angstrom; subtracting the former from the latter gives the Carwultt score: -0.068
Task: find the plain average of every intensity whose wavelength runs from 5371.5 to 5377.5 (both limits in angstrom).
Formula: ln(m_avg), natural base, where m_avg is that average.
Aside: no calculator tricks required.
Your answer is 1.49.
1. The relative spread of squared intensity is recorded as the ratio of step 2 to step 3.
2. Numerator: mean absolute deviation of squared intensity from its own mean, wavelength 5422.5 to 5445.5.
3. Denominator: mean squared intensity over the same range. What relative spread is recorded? 0.017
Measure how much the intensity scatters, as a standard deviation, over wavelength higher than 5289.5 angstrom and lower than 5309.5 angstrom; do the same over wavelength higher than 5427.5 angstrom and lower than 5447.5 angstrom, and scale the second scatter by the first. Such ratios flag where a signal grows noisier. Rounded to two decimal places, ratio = 0.59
